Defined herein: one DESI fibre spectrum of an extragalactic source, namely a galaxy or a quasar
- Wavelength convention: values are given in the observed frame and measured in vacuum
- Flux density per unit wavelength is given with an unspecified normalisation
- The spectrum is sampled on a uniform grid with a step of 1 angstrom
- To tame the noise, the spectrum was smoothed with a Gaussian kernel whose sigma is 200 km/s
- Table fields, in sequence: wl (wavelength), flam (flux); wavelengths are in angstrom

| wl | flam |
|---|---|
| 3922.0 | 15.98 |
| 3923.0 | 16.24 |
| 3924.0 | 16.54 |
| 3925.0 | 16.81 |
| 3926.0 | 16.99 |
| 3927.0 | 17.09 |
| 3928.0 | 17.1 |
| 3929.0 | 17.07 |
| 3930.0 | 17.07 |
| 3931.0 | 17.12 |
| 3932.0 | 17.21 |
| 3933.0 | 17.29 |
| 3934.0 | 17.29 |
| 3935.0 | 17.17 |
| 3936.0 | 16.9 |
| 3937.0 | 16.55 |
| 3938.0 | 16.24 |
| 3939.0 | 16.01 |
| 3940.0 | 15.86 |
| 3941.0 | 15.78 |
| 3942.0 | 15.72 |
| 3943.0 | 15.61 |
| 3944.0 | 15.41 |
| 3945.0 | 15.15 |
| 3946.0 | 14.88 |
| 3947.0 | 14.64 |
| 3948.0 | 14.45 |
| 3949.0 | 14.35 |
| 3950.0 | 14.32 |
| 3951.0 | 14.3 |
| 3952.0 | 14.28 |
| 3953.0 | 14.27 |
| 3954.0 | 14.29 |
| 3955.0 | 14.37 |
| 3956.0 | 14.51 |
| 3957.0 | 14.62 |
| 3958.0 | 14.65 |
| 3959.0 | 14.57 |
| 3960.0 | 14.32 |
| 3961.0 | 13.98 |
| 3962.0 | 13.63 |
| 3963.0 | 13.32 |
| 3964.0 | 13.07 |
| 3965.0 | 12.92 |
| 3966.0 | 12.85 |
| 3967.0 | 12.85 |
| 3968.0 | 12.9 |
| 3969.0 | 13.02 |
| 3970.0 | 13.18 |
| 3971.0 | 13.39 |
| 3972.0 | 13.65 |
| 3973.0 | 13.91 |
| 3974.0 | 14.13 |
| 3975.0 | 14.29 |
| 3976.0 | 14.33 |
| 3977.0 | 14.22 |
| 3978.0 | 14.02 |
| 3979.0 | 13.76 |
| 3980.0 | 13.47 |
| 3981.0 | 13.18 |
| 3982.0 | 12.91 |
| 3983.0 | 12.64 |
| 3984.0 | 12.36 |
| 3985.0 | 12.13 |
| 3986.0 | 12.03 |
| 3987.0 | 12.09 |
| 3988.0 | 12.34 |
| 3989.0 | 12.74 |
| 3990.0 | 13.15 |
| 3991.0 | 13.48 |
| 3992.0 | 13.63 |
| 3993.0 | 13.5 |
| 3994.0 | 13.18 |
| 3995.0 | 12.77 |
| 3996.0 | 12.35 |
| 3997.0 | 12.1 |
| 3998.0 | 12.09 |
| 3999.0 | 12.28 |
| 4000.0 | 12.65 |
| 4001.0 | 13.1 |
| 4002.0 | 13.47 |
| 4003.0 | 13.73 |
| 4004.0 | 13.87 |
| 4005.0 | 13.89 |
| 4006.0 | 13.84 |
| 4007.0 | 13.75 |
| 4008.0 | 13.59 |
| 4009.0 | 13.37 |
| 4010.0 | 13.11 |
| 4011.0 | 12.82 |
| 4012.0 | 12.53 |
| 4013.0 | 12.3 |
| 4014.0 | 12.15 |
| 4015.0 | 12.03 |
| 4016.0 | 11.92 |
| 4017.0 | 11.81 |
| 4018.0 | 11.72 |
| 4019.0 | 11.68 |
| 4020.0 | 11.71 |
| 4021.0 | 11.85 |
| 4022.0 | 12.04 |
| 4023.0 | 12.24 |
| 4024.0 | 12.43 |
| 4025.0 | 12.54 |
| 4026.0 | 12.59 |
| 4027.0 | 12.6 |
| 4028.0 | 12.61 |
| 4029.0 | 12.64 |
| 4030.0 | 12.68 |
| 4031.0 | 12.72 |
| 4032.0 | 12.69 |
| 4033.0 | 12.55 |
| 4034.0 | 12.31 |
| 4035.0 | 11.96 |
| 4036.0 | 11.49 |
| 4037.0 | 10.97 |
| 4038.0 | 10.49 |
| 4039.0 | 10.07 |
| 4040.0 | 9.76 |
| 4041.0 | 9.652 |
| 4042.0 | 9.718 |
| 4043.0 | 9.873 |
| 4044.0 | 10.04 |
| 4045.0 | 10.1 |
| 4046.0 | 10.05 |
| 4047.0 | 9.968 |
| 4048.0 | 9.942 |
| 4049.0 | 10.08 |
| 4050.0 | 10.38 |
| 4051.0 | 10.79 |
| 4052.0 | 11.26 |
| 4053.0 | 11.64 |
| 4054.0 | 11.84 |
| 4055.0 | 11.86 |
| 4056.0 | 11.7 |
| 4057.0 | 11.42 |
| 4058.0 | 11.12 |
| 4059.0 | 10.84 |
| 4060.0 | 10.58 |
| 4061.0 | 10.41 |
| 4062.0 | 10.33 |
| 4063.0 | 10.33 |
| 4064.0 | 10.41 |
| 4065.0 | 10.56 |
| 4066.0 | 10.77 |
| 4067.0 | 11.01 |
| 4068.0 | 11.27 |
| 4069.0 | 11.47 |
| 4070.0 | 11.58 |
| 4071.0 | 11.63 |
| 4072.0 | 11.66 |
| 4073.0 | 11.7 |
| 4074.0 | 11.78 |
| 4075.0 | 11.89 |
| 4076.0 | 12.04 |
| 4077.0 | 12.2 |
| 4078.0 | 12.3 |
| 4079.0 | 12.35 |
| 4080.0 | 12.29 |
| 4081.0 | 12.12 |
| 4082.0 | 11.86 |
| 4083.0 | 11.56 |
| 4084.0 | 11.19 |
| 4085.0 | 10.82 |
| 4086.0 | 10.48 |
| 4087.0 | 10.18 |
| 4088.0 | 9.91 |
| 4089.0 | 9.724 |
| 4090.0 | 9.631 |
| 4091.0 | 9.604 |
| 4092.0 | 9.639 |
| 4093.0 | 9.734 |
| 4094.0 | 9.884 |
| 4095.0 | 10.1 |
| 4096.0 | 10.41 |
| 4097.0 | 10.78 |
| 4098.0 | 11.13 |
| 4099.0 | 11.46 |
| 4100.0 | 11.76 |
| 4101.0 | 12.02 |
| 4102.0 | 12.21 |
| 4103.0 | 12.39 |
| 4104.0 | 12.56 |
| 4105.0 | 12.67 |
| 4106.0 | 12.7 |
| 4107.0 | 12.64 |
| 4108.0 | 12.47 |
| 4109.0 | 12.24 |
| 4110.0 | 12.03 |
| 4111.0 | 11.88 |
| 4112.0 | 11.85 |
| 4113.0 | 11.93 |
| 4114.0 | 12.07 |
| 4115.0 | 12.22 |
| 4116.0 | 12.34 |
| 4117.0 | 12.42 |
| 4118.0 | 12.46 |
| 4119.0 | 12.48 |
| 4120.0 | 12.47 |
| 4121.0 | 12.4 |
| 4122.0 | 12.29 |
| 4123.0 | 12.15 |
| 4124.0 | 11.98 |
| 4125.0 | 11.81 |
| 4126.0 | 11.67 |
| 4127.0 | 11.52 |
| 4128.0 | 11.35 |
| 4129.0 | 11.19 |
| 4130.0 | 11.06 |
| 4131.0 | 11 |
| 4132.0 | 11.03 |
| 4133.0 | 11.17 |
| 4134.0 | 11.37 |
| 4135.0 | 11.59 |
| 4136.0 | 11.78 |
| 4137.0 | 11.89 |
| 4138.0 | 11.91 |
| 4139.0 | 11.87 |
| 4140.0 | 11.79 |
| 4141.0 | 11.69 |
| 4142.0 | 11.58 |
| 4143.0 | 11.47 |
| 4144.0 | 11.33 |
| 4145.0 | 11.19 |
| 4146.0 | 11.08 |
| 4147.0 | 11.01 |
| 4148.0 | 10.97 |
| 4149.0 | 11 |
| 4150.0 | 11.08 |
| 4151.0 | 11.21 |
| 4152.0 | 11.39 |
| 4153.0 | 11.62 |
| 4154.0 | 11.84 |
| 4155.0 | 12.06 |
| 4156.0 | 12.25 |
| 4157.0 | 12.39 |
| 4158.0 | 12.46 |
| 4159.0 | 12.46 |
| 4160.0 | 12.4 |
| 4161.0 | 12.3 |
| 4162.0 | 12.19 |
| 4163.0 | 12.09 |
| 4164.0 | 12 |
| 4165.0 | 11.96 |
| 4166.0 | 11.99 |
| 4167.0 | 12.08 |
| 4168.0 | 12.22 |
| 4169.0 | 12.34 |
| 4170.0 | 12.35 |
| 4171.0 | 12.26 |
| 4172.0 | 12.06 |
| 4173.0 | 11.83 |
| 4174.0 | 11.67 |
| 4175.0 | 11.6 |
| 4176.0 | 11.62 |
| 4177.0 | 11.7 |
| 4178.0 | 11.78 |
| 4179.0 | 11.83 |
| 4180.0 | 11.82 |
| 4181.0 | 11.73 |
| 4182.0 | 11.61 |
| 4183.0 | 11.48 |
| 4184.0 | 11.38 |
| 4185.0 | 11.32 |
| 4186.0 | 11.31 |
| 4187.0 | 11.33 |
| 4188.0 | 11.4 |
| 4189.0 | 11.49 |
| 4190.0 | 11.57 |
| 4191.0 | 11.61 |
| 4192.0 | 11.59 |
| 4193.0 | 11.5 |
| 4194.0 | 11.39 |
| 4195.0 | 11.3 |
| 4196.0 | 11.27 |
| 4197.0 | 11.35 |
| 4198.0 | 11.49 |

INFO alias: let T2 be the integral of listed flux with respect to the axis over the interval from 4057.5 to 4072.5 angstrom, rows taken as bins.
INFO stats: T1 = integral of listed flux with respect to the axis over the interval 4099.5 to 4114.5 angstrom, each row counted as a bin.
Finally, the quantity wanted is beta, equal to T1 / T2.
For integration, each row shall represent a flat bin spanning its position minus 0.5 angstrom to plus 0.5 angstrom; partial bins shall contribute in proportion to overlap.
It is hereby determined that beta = 1.12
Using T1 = 183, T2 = 164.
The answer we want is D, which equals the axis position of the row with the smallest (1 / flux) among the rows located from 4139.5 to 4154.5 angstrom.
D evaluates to 4154.0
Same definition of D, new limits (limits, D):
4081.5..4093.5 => 4082.0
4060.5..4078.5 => 4078.0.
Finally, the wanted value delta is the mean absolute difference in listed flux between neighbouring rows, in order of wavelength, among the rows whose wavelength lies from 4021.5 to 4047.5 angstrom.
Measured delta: 0.17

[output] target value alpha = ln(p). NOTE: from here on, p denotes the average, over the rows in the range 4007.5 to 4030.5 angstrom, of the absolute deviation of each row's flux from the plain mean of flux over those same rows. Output -0.9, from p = 0.42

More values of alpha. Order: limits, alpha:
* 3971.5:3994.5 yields -0.5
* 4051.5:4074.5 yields -0.7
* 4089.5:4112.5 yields 0.0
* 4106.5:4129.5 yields -1.2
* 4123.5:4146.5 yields -1.3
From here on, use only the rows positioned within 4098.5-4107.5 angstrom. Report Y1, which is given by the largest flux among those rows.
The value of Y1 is 12.7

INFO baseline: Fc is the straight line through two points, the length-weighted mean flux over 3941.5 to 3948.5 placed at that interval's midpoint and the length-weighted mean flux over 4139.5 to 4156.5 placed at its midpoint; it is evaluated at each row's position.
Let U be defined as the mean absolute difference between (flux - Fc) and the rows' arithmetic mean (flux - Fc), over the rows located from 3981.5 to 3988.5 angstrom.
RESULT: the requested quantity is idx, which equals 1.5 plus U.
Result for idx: 1.72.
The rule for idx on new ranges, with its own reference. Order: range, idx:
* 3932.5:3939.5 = 1.91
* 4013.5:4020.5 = 1.62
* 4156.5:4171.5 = 1.64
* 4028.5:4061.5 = 2.36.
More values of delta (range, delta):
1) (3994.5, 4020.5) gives 0.19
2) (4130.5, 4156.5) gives 0.13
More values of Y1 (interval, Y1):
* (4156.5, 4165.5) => 12.46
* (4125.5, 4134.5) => 11.67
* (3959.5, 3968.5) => 14.32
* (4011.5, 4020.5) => 12.53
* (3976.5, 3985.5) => 14.22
